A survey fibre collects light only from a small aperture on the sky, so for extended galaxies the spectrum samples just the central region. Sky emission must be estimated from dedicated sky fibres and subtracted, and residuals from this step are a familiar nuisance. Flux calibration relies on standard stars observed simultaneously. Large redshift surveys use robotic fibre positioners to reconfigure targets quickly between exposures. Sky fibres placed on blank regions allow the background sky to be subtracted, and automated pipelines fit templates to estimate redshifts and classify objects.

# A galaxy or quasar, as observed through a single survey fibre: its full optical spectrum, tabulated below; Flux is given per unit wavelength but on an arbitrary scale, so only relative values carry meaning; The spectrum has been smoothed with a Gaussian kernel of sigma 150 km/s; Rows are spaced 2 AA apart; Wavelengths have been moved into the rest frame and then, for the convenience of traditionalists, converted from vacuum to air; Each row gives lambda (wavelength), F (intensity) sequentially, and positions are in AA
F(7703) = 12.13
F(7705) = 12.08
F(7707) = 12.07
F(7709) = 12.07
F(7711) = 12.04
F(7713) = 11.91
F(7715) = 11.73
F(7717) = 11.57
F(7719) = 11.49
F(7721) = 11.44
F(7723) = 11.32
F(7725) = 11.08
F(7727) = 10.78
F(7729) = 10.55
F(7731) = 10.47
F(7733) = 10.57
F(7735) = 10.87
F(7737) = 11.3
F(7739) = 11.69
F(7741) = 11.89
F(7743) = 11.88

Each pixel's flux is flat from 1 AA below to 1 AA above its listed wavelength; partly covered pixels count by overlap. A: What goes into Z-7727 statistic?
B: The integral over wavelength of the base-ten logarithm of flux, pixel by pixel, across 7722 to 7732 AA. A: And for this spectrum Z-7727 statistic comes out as 10.3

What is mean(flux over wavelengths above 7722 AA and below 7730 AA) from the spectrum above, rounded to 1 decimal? 10.9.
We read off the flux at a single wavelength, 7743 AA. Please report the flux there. 11.88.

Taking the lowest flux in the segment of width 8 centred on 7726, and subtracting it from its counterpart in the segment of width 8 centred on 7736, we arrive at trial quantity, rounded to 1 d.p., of 0.0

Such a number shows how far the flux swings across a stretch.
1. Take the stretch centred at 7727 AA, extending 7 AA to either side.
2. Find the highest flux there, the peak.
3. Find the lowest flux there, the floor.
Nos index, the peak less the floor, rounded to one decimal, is 1.0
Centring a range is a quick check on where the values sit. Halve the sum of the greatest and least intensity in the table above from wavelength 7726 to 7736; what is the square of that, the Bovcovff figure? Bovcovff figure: 114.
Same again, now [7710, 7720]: 138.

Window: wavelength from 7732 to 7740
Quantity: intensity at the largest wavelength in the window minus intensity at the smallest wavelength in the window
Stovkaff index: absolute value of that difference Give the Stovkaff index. 1.1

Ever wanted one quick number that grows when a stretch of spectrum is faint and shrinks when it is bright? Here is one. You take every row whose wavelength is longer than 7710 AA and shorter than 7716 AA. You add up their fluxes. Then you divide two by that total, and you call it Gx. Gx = 0.056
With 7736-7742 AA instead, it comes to 0.057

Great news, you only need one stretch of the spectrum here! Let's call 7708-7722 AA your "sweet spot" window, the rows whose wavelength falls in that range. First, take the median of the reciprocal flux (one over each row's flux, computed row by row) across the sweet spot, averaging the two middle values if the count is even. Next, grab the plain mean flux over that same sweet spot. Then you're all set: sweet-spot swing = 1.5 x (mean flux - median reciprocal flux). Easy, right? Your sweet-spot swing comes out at 17.5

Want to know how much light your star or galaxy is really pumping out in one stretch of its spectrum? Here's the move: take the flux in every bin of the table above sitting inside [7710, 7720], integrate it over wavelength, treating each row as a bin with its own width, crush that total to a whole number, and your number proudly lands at 117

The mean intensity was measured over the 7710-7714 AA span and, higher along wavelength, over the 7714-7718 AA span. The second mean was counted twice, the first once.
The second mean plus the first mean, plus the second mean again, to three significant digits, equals 35.3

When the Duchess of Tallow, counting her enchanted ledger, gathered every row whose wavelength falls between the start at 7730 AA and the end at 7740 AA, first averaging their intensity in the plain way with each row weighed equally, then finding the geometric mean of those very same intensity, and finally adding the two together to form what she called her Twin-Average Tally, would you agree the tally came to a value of 22.0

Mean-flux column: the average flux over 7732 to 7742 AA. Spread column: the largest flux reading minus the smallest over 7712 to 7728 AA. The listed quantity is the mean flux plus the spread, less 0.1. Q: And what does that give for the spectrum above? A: 12.3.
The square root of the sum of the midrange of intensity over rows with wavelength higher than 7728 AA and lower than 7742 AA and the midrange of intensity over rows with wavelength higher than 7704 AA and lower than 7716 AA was 4.80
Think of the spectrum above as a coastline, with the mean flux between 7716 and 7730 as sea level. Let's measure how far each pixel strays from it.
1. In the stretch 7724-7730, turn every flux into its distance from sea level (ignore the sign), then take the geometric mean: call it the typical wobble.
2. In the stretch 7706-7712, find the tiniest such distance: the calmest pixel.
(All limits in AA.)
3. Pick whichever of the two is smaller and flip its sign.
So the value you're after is -0.29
